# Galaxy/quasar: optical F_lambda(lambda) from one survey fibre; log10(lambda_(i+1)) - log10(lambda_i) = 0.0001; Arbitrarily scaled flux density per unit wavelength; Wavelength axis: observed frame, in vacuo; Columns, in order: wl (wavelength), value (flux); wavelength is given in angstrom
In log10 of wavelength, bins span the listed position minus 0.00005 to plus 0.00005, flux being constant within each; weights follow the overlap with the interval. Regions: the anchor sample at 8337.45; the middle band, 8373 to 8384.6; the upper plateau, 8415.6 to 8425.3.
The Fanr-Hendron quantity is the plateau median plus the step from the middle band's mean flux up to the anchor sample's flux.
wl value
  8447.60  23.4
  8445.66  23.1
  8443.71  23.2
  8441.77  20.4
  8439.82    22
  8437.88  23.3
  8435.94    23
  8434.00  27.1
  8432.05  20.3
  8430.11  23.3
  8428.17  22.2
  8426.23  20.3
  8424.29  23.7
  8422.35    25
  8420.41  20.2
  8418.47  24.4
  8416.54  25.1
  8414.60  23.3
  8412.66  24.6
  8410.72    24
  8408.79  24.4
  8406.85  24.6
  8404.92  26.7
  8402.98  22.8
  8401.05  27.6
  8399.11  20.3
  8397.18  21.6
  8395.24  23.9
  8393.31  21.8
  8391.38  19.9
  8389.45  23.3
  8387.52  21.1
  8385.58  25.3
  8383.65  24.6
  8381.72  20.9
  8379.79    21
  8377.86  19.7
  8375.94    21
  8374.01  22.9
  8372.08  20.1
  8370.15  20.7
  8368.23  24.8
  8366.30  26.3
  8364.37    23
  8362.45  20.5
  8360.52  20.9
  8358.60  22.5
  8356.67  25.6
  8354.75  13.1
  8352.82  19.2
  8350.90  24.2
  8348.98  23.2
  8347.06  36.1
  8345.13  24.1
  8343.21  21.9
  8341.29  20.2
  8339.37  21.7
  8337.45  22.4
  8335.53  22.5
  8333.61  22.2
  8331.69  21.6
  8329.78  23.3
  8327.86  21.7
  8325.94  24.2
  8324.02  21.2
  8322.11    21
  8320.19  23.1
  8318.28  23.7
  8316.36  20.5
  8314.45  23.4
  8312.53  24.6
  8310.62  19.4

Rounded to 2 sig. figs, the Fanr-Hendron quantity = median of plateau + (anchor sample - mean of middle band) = 25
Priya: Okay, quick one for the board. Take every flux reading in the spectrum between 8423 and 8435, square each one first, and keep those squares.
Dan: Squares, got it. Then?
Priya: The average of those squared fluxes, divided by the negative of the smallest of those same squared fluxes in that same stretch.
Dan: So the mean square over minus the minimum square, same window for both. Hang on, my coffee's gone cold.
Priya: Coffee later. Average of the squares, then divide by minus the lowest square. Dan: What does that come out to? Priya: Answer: -1.28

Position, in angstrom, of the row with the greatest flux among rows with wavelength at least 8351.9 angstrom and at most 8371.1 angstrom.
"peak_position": 8366.30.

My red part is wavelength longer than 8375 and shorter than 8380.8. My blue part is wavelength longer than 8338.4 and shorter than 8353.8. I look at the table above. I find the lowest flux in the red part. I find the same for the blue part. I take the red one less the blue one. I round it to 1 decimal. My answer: 0.5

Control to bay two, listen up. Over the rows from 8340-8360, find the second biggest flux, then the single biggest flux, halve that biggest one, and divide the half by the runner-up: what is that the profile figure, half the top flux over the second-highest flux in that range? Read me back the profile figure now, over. 0.705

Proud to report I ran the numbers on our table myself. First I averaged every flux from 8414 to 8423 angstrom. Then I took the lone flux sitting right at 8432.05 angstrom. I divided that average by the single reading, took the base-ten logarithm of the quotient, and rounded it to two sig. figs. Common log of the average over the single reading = 0.065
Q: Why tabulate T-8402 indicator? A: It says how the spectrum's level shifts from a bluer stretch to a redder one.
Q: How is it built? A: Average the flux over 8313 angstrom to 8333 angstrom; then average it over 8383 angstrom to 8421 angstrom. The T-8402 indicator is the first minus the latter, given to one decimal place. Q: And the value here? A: -1.1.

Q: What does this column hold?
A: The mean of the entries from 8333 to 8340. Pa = 22.2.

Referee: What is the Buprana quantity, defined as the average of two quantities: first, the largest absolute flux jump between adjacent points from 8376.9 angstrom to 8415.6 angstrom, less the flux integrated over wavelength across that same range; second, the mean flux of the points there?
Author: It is -431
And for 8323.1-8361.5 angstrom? -416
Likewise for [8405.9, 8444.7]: -435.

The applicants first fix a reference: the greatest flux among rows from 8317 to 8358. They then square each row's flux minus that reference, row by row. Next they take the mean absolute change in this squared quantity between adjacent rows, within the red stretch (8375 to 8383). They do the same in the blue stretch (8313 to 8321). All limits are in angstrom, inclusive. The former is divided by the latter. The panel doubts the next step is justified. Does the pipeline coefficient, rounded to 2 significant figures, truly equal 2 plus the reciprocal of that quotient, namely 4.2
